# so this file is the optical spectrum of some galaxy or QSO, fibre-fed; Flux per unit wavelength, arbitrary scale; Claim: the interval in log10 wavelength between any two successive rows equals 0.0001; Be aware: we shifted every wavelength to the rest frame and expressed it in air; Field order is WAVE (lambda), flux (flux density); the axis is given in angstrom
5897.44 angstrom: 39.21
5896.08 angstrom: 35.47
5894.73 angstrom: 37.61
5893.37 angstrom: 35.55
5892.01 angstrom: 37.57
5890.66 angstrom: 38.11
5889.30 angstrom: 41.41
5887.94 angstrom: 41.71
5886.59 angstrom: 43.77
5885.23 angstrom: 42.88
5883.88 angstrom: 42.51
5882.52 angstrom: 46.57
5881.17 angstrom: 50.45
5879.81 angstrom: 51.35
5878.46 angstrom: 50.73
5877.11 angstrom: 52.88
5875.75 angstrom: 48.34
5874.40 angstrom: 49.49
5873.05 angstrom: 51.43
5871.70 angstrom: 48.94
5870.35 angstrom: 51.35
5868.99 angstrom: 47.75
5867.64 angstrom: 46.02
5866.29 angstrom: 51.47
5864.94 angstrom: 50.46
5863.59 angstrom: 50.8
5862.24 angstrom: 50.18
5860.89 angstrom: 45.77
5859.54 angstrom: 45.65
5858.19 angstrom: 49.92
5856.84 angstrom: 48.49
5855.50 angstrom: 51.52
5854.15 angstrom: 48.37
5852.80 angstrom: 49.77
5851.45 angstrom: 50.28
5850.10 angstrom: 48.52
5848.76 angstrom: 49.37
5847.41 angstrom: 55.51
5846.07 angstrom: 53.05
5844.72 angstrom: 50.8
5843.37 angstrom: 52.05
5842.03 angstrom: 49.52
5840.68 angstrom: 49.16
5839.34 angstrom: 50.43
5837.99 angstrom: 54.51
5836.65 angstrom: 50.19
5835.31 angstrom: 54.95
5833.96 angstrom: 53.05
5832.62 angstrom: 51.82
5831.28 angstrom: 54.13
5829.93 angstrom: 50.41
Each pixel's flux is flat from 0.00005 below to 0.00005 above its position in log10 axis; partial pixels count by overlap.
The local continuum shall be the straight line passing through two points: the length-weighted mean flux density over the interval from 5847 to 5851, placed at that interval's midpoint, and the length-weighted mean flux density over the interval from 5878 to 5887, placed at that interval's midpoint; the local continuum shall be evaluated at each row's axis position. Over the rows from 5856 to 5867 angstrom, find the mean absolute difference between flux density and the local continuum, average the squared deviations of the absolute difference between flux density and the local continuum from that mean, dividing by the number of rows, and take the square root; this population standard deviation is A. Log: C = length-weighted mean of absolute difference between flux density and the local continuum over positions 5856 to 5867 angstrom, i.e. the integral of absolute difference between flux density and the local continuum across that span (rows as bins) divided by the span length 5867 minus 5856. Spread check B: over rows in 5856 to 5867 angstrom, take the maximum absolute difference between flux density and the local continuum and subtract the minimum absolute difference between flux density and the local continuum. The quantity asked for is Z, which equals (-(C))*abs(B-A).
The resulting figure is -5.0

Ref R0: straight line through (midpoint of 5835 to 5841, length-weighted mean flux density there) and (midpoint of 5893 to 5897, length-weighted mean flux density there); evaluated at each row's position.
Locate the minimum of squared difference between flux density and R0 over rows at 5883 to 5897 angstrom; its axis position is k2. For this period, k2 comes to 5892.01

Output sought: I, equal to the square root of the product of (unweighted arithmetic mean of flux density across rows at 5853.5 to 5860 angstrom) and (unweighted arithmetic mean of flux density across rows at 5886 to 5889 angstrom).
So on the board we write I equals 46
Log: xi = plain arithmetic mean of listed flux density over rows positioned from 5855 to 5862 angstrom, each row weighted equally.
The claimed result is 48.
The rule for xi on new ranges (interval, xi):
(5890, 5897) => 37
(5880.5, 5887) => 45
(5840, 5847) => 51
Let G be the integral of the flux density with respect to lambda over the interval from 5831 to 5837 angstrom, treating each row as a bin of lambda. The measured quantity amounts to 317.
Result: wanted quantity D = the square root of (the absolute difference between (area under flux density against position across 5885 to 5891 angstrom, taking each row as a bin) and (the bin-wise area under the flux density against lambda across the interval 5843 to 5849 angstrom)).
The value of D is 8.0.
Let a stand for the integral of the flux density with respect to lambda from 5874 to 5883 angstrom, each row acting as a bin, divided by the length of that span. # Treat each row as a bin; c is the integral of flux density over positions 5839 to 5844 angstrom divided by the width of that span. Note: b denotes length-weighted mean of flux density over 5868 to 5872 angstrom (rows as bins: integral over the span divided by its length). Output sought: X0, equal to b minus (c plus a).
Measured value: -51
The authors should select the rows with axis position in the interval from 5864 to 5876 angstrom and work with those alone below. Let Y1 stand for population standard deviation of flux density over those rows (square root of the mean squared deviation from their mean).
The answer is 1.79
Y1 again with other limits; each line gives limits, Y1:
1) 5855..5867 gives 2.13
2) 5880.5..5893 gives 3.75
